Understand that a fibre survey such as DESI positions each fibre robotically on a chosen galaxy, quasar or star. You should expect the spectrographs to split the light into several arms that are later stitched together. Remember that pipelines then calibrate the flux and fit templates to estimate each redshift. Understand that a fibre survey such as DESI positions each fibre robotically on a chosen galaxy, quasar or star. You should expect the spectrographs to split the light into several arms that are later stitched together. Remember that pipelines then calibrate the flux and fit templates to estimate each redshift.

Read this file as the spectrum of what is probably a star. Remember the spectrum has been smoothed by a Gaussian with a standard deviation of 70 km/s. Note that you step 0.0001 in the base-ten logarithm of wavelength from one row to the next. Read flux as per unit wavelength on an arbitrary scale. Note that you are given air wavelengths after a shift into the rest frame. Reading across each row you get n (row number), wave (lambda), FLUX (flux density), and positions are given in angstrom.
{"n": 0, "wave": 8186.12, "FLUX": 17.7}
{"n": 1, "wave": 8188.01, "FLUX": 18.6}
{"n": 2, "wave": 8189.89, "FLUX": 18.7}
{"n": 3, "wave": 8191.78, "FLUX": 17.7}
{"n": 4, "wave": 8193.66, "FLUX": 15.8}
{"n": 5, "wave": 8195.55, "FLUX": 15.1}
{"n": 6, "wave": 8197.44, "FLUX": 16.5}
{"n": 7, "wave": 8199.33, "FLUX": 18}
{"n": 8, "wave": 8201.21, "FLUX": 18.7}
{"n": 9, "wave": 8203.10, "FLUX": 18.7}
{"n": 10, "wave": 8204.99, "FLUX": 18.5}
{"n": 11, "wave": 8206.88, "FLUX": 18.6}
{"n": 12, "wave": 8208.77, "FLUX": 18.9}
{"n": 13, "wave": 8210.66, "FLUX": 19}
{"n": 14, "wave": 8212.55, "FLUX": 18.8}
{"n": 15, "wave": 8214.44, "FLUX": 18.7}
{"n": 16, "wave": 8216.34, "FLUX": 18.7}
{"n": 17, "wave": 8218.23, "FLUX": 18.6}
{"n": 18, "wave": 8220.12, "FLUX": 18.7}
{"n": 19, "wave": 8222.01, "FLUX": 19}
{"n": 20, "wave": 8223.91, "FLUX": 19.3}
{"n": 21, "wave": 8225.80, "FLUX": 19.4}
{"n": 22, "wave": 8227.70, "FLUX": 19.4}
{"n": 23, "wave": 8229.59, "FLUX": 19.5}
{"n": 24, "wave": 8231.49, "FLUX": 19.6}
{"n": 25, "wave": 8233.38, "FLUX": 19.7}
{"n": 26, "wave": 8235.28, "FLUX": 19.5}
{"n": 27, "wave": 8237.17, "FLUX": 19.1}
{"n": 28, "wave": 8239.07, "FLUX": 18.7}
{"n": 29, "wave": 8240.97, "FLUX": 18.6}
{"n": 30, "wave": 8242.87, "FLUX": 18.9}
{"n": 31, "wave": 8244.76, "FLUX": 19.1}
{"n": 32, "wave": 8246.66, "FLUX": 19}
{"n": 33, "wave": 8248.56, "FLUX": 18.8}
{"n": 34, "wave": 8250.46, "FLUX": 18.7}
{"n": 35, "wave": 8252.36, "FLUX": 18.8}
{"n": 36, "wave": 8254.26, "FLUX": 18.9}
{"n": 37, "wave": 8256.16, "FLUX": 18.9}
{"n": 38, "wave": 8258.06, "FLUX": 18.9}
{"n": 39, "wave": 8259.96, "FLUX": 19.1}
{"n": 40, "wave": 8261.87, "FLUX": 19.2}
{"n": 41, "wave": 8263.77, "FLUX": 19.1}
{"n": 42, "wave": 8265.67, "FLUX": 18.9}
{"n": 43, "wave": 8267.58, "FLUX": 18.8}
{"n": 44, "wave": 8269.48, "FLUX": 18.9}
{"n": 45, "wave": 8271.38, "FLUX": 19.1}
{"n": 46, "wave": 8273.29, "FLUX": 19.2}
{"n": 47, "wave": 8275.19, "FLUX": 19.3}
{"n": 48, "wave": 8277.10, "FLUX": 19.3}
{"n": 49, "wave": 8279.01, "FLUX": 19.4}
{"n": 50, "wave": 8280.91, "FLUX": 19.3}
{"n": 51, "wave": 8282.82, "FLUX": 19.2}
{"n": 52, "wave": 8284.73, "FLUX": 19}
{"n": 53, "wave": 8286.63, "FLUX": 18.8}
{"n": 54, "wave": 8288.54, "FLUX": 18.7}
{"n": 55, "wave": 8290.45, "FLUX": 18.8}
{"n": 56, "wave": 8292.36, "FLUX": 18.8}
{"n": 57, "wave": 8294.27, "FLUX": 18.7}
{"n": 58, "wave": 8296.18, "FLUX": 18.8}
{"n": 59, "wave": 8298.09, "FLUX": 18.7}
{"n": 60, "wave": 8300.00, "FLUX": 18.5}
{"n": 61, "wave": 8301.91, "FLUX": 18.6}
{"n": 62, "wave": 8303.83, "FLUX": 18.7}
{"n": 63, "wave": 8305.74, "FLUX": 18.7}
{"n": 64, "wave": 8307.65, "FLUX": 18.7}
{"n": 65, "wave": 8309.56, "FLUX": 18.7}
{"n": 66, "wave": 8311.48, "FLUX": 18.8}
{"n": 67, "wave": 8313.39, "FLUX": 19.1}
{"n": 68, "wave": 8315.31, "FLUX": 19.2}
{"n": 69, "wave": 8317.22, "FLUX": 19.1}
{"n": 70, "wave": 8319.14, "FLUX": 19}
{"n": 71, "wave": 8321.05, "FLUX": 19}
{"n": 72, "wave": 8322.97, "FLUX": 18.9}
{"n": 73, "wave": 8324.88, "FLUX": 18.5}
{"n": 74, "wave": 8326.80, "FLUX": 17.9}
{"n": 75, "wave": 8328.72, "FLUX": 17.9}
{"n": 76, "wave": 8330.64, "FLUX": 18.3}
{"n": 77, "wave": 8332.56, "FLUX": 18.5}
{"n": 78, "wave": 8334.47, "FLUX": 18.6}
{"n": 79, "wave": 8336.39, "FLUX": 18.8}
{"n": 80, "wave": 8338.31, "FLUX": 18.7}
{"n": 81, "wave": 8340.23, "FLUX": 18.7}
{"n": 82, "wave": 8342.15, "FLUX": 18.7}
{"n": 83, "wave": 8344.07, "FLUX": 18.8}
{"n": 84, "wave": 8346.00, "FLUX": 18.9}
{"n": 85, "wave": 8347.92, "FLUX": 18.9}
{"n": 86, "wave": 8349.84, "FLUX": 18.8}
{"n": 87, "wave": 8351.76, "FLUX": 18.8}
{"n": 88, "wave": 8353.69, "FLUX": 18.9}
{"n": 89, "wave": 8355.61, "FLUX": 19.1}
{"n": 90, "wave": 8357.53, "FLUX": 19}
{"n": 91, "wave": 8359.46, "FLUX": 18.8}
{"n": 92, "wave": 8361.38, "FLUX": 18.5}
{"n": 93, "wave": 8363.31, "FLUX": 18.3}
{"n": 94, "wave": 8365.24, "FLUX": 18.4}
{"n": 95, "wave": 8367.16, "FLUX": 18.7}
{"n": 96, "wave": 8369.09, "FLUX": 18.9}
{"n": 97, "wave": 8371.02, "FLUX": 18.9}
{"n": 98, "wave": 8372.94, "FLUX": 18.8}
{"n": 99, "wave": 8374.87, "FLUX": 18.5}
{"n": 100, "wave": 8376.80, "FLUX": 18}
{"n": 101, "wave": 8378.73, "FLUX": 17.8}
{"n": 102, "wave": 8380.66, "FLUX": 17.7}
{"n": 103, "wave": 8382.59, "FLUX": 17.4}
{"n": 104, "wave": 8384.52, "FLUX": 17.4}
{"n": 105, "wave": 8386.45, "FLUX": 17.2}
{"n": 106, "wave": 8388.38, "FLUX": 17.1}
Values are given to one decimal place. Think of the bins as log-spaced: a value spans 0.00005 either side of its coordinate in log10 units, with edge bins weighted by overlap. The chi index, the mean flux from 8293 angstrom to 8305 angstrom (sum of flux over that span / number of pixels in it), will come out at 18.7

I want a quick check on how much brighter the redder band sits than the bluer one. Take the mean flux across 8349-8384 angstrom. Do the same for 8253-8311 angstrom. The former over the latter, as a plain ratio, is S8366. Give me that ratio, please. 0.98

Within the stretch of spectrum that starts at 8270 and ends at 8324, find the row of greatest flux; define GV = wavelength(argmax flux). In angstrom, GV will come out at 8279.01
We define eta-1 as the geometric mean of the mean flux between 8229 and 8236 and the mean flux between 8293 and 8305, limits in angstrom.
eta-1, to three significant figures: 19.1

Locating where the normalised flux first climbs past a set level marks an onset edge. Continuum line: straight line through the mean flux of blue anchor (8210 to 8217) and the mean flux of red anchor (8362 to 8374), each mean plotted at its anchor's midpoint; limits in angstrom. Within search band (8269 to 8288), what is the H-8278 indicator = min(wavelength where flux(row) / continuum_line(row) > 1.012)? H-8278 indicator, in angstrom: 8271.38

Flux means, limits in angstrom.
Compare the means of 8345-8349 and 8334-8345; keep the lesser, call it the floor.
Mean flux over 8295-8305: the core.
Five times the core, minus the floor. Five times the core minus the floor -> 74.6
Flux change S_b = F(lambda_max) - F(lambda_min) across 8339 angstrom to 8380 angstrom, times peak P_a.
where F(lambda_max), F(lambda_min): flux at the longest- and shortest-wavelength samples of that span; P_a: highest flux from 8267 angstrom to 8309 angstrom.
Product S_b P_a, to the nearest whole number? -17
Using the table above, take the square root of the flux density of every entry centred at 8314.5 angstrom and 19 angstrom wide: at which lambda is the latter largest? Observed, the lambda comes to 8315.31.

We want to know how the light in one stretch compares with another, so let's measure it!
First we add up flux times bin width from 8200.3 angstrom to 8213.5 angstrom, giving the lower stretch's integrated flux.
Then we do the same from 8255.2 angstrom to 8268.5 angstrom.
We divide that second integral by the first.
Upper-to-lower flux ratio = 1.02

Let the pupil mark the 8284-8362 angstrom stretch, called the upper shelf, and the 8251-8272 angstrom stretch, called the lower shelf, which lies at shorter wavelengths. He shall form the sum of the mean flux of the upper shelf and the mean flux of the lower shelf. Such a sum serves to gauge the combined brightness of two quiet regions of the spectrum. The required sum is 37.7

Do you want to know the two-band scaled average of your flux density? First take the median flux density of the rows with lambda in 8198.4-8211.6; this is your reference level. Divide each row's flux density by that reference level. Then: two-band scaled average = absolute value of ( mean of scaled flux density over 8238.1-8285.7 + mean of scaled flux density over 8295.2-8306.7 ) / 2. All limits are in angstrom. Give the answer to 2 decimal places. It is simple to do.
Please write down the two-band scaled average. 1.01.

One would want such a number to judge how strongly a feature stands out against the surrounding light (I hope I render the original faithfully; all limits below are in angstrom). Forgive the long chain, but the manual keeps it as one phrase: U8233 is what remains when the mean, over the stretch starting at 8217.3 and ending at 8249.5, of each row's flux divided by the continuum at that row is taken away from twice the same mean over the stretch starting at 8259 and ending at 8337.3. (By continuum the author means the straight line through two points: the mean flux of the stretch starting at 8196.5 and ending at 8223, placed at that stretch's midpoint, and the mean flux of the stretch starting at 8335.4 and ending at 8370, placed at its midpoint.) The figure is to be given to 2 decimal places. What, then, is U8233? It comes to 0.99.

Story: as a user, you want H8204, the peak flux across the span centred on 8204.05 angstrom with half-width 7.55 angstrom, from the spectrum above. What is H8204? 19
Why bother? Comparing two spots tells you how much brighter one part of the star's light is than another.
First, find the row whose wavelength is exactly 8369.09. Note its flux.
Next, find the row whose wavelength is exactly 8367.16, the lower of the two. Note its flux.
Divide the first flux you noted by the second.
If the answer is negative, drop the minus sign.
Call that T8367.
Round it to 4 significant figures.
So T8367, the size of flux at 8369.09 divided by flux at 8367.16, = 1.011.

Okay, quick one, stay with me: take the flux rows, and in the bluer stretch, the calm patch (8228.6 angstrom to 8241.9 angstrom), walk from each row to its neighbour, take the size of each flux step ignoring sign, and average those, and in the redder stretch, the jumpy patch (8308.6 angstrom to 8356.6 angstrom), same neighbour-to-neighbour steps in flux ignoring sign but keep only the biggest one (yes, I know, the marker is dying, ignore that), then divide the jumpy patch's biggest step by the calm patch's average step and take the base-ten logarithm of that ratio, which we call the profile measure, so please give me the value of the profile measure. 0.44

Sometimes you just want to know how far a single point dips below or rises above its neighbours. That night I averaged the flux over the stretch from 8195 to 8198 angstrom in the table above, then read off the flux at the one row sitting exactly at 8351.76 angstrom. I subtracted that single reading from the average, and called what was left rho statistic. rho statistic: -3.0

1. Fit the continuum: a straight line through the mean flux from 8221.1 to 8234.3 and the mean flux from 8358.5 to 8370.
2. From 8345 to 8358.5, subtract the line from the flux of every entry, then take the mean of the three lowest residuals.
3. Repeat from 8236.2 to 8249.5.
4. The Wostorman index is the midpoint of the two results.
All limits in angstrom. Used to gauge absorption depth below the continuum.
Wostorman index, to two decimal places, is -0.24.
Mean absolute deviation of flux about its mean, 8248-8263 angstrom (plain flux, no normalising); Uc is 0.12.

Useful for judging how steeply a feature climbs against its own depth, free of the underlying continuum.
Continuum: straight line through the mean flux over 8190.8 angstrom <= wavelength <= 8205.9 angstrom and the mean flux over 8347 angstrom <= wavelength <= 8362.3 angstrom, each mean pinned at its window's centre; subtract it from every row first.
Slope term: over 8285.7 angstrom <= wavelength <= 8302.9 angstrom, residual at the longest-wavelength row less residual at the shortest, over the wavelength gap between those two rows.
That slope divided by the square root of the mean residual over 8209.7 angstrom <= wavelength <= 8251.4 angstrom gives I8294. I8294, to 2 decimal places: -0.02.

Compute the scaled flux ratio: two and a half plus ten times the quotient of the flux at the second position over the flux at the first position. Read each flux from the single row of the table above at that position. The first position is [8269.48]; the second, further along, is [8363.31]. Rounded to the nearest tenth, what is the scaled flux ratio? 12.2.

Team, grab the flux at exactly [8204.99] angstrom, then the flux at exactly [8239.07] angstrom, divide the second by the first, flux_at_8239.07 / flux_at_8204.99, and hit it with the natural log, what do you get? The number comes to 0.01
